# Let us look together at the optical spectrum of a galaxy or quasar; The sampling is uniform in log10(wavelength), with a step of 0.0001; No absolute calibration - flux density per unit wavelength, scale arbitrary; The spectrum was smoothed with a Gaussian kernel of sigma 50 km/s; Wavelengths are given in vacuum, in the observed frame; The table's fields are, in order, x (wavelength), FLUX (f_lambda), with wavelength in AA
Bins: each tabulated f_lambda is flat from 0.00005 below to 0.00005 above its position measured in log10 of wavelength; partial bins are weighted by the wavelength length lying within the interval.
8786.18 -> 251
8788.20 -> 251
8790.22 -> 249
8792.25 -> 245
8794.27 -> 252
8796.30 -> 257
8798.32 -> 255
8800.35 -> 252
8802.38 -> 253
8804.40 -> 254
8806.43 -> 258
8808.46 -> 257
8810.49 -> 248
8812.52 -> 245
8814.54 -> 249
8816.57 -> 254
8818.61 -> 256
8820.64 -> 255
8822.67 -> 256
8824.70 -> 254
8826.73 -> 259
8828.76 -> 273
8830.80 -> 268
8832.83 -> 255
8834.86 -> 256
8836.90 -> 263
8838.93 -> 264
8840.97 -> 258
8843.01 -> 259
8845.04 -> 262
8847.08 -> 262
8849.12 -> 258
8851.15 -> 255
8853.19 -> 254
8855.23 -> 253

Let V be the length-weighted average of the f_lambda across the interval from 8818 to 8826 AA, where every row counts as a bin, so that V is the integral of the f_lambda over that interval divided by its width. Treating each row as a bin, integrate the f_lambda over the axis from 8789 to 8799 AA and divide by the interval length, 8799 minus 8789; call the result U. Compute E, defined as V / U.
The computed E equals 1.02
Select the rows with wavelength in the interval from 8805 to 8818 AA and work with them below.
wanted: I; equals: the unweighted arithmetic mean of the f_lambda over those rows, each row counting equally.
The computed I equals 252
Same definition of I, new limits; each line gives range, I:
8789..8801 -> 252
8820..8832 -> 261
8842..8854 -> 258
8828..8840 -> 263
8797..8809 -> 255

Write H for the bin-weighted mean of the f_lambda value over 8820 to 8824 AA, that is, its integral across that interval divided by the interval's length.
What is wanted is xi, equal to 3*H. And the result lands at 767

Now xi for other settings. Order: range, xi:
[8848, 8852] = 771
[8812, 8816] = 746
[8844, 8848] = 787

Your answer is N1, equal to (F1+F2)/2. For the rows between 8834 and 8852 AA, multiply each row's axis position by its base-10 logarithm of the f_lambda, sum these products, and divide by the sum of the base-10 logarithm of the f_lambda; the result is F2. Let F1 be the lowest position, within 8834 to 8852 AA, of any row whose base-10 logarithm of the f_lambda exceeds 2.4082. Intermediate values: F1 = 8834.86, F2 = 8843.0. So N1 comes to 8838.9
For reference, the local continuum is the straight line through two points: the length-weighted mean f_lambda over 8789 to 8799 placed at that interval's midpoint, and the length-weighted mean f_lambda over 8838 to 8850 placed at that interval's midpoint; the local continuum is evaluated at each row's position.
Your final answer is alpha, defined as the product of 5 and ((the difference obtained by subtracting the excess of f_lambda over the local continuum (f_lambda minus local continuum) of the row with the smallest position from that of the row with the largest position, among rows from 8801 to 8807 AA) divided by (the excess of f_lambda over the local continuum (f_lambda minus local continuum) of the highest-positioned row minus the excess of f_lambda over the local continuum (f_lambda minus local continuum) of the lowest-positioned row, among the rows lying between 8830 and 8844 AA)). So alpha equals -2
